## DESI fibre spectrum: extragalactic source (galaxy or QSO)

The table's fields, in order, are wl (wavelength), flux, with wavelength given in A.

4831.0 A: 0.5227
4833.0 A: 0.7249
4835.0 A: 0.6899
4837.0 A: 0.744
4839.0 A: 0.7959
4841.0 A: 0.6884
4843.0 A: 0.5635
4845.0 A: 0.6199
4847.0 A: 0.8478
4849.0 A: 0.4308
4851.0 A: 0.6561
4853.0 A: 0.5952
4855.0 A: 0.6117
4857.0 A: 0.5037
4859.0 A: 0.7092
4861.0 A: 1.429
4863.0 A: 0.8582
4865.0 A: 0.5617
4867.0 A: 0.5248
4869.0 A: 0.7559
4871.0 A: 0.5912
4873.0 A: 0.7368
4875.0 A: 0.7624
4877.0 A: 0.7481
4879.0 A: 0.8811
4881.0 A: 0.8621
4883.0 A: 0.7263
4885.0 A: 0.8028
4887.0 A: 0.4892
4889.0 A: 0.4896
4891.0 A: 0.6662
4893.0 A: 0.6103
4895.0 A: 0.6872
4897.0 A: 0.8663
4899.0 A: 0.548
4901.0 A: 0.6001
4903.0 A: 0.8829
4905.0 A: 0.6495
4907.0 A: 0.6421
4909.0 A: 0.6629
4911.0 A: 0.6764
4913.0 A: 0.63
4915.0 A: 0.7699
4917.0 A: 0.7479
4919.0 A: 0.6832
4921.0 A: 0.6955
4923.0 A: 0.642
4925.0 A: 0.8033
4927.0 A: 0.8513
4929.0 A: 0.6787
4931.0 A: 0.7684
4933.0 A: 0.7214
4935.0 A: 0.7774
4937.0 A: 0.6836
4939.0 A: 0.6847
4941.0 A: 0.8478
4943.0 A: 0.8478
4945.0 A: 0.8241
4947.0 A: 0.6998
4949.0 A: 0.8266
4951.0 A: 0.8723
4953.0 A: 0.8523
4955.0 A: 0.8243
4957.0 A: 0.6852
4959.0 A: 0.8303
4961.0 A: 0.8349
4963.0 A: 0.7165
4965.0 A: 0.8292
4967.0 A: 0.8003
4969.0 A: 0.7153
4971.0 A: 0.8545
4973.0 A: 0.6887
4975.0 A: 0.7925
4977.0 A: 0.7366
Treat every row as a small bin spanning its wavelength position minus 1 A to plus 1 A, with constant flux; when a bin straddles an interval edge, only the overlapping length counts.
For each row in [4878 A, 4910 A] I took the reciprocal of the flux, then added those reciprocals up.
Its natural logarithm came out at 3.18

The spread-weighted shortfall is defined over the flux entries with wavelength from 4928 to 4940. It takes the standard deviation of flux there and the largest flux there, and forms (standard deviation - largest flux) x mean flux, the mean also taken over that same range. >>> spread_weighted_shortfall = -0.53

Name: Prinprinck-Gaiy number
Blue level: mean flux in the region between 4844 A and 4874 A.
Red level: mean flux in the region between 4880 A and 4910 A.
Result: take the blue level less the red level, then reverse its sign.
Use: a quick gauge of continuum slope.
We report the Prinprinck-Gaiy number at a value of -0.02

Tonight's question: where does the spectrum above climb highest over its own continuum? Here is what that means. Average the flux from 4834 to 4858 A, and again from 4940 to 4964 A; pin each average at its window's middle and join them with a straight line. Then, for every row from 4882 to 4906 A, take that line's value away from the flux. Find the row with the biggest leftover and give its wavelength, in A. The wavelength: 4903.0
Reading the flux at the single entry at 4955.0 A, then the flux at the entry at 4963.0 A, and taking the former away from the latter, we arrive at -0.11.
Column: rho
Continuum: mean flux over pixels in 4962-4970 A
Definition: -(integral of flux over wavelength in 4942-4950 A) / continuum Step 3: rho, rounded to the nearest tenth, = -8.4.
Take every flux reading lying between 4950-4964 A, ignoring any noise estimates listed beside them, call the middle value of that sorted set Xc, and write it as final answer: 0.83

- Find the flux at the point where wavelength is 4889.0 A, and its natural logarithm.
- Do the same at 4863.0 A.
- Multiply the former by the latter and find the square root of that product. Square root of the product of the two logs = 0.33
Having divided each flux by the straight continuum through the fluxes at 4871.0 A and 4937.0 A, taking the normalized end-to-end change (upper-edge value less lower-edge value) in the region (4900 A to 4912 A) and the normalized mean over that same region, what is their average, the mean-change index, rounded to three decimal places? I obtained 0.584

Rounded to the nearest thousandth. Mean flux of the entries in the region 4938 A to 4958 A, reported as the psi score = 0.796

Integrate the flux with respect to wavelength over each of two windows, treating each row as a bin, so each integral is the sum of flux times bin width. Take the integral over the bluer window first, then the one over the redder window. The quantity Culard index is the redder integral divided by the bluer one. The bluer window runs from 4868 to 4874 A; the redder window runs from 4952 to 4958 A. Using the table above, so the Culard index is 1.13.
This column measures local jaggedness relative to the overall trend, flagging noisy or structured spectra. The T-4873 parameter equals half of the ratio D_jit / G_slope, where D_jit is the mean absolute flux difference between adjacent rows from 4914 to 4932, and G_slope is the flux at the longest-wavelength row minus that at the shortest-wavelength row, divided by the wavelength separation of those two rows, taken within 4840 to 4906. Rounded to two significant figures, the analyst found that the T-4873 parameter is -64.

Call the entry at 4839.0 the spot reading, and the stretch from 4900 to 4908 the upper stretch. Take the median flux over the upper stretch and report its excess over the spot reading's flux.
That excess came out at -0.15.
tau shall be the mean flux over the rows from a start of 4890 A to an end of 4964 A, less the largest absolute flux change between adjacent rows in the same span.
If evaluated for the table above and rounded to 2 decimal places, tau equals 0.42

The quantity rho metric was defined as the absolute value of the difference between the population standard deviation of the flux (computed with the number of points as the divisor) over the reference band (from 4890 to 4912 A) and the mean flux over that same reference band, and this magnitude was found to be 0.58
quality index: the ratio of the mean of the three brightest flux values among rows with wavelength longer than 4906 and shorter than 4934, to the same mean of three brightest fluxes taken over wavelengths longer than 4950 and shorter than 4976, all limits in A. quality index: 0.94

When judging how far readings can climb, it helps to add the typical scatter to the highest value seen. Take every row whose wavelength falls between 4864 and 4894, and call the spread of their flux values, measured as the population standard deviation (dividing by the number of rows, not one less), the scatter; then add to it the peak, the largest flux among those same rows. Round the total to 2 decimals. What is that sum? 1.01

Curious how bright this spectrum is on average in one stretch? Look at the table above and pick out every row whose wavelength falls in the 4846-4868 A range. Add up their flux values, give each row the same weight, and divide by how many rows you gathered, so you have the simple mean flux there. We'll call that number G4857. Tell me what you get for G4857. 0.703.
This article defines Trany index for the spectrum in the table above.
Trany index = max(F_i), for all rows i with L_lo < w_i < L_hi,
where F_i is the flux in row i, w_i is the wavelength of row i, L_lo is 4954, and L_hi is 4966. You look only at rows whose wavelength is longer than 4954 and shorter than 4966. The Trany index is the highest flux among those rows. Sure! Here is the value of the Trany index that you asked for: 0.8349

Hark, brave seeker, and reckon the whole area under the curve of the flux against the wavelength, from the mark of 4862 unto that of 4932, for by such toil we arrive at 49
